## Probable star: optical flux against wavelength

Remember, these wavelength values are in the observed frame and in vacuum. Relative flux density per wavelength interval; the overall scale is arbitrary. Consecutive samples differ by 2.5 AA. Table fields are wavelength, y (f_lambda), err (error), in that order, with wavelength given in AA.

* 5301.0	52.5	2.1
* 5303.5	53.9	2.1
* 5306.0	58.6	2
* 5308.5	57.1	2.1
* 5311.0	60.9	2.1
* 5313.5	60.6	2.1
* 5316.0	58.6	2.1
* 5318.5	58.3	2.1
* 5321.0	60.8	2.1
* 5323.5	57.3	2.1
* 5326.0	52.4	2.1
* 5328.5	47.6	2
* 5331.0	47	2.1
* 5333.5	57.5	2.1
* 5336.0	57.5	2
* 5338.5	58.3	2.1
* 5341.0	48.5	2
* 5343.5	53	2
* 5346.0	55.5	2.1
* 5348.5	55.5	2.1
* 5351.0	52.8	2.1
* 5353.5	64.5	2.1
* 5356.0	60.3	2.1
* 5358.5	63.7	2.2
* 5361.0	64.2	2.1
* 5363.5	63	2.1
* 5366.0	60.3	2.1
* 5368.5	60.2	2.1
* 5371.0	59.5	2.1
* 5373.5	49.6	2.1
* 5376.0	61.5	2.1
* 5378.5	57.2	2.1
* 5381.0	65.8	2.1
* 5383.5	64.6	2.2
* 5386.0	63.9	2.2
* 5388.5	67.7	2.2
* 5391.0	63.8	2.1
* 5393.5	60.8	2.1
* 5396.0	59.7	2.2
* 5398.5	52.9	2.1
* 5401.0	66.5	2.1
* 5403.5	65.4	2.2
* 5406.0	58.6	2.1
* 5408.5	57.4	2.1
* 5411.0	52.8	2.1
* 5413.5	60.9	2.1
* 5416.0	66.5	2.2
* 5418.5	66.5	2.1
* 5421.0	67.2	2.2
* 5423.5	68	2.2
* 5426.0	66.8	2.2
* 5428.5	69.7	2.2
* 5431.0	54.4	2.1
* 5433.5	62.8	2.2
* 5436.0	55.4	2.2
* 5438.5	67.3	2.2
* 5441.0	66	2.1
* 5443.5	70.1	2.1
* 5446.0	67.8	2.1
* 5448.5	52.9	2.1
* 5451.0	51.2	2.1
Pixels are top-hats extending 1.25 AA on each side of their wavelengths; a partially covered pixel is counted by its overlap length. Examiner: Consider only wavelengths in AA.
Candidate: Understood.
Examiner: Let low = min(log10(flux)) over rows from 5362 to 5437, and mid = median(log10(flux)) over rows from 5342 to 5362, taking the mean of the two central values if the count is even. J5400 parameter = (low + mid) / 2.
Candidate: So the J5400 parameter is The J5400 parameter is 1.73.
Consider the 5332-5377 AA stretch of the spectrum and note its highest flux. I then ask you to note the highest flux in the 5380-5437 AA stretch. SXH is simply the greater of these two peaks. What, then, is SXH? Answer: 69.7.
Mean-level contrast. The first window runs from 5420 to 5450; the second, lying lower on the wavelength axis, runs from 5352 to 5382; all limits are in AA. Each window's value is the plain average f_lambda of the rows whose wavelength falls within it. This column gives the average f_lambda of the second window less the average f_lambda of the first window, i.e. -3.2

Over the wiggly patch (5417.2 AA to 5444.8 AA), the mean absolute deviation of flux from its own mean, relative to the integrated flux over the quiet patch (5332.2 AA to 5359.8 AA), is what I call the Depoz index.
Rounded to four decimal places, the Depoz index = 0.0026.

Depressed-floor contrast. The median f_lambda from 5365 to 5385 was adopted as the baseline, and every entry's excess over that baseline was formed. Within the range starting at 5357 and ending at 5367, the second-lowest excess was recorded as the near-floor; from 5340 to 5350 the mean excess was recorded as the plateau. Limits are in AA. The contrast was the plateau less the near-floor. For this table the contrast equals -10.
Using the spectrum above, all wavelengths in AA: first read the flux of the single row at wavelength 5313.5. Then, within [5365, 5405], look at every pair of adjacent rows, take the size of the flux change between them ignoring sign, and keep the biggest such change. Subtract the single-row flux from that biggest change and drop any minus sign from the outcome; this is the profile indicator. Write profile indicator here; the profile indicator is 47.0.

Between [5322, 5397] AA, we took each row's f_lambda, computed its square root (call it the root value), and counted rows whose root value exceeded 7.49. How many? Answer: 21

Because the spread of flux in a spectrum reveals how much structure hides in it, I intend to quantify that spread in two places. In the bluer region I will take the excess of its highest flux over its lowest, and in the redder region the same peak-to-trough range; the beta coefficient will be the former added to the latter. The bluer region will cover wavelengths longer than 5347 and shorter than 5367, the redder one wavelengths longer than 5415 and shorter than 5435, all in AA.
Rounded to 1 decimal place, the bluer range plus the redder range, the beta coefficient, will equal 27.0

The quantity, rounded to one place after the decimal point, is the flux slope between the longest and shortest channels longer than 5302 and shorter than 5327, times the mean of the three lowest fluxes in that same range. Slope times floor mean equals -3.6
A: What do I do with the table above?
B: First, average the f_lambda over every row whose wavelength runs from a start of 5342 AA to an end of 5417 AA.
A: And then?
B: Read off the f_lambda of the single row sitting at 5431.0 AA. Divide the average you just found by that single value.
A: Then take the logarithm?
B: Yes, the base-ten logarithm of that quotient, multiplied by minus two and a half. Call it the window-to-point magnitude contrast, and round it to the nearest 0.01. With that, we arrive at -0.11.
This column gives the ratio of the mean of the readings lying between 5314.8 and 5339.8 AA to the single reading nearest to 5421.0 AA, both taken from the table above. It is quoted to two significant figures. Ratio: 0.83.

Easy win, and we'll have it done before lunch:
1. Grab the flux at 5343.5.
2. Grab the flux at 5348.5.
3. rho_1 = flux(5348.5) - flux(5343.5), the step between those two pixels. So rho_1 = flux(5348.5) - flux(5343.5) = 2.5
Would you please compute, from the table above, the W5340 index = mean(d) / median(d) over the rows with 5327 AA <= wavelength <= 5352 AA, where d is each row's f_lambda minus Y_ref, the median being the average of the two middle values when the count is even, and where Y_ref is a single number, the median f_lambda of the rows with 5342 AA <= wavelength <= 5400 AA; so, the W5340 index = 1.2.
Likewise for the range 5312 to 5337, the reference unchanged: 1.6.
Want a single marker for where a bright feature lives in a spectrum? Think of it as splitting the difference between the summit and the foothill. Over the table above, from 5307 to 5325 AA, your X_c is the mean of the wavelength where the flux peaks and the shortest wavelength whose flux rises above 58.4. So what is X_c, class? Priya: 5311.0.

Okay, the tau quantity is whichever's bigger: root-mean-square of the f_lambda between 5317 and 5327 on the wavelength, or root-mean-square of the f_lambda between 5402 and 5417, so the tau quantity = 60.4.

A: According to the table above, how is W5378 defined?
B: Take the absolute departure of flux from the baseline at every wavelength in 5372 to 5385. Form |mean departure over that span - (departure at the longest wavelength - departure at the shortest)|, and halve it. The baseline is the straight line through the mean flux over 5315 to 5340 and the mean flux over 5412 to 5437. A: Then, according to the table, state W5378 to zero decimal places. 5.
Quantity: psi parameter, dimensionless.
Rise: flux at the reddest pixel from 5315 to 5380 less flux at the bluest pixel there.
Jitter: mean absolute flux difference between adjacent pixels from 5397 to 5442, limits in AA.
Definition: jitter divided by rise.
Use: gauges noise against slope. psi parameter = -3.8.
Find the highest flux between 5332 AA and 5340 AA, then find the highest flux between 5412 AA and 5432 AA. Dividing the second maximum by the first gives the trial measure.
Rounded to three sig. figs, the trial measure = 1.20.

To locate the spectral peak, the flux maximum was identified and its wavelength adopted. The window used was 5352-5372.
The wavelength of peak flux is 5353.5 AA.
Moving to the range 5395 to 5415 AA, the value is 5401.0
